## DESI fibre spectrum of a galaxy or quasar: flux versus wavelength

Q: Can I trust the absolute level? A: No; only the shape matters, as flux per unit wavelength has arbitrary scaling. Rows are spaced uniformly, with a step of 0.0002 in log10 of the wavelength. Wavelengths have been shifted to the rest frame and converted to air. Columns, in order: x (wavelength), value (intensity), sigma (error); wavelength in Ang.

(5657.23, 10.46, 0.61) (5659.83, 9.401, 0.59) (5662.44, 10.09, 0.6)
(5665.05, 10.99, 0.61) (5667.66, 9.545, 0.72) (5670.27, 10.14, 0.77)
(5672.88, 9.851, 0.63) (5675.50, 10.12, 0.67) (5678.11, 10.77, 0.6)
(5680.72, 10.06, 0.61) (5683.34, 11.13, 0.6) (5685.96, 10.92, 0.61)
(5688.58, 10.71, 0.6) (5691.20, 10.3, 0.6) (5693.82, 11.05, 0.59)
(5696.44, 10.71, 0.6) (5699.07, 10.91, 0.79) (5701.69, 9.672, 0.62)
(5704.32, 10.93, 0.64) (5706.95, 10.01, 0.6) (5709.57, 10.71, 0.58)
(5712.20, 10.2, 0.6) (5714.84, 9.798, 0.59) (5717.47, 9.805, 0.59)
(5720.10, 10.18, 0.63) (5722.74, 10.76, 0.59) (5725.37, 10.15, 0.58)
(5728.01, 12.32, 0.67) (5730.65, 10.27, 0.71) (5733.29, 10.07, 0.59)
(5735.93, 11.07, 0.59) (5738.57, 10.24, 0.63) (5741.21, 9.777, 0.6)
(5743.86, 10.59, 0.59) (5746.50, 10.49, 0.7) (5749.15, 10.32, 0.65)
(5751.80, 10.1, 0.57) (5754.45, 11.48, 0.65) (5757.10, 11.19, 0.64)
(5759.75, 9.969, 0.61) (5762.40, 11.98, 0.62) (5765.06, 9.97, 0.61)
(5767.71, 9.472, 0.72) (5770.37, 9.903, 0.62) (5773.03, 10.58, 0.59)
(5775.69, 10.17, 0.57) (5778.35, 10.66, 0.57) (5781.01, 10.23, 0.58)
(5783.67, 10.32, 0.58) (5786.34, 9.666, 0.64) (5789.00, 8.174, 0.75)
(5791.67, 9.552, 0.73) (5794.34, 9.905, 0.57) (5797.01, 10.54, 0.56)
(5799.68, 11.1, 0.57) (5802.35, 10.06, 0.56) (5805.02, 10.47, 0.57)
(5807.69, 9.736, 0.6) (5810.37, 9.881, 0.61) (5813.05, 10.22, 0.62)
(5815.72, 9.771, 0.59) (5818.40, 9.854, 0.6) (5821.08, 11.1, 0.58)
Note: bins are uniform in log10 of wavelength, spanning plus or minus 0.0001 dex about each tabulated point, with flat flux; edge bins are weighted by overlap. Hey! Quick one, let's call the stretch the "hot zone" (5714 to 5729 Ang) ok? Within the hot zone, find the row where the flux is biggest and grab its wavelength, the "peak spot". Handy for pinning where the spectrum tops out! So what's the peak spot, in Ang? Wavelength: 5728.01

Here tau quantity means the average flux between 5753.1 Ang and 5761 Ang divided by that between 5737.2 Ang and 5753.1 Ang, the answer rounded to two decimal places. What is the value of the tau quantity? 1.06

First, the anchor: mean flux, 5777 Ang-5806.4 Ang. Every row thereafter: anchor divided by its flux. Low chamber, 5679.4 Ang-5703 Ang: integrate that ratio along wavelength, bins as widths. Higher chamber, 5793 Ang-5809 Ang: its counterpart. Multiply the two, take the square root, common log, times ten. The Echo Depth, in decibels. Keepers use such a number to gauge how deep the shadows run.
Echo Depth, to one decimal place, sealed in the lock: 12.7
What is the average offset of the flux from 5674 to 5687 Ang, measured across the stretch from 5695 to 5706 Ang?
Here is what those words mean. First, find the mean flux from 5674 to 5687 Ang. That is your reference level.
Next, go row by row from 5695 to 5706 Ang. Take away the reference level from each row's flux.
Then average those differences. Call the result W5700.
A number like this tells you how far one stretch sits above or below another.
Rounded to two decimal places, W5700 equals -0.04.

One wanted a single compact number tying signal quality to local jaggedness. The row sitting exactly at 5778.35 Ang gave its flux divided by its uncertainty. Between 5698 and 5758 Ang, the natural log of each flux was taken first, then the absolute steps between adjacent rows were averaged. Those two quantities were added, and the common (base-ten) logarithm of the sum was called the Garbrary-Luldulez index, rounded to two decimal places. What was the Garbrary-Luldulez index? 1.27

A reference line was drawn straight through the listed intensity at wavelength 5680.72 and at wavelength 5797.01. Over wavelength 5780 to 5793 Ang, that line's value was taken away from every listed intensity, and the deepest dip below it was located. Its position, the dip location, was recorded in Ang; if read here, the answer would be 5789.00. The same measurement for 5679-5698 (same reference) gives 5680.72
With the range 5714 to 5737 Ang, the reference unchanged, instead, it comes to 5717.47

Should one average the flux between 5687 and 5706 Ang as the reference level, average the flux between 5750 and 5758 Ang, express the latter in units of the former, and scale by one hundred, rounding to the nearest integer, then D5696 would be 103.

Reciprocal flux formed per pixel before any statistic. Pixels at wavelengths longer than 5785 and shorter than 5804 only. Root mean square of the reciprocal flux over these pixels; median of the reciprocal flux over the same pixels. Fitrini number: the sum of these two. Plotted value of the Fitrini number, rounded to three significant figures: 0.204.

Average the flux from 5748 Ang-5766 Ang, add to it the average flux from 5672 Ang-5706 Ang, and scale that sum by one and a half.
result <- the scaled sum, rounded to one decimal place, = 31.9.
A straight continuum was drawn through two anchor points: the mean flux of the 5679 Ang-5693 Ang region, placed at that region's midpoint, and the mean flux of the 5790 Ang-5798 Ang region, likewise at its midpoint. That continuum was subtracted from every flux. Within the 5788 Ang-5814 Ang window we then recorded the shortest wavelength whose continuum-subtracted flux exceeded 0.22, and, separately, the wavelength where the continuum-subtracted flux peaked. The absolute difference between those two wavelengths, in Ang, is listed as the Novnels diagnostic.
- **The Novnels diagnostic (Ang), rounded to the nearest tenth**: 2.7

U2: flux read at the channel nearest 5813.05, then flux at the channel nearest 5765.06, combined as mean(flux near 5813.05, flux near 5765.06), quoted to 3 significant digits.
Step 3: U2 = 10.1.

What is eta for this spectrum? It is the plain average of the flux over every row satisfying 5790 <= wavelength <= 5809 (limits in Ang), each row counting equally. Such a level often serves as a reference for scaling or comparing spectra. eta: 10.2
